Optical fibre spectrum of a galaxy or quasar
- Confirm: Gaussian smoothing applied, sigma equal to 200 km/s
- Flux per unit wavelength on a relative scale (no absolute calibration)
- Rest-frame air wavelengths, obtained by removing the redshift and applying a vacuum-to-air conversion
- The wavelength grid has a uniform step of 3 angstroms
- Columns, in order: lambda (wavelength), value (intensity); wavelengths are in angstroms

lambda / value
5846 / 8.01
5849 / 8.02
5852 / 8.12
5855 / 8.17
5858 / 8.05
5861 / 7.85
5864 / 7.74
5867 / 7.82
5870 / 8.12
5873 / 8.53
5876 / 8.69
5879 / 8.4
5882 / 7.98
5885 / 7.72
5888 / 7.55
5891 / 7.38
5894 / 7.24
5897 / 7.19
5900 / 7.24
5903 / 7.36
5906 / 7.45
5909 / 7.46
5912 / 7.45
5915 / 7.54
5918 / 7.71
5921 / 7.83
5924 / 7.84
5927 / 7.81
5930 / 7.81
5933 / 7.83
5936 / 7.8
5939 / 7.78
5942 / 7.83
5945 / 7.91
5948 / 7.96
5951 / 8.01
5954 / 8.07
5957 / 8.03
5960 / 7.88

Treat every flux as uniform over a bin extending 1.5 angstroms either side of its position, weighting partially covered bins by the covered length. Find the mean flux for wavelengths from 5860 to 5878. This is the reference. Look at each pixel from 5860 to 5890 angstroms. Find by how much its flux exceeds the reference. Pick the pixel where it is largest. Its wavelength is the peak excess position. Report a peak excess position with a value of 5876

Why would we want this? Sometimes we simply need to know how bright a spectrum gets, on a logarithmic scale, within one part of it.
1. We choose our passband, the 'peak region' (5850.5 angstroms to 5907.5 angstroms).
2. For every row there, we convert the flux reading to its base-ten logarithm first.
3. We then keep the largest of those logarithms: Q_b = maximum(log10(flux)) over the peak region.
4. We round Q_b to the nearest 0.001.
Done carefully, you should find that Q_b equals 0.939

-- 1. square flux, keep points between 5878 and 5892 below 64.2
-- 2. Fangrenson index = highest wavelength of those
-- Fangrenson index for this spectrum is 5891 angstroms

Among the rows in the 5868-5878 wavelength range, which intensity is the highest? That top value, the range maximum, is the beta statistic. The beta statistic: 8.69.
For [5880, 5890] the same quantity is 7.98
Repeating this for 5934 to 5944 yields 7.83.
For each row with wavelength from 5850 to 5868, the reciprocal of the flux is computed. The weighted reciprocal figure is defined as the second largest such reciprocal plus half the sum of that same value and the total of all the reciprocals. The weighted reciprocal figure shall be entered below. 0.569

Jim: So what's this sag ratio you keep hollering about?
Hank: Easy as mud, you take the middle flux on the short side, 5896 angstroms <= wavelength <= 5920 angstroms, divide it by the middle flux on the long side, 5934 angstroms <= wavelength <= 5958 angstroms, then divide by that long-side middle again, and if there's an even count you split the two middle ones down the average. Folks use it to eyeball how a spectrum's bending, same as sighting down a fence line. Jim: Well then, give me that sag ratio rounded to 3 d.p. 0.118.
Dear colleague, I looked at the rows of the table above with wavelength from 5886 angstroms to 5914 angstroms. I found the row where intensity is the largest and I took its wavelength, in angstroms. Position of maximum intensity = 5888 angstroms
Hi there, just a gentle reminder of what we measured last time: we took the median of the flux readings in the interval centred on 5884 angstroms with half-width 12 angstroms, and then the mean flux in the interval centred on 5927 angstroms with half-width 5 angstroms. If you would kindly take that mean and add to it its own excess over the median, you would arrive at 7.79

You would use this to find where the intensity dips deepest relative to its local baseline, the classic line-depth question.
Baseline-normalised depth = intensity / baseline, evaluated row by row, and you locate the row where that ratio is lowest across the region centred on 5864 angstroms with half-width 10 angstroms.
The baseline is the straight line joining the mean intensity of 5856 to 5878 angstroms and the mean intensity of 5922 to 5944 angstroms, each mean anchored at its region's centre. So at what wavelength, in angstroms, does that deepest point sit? 5864 angstroms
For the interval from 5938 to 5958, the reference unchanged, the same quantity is 5939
